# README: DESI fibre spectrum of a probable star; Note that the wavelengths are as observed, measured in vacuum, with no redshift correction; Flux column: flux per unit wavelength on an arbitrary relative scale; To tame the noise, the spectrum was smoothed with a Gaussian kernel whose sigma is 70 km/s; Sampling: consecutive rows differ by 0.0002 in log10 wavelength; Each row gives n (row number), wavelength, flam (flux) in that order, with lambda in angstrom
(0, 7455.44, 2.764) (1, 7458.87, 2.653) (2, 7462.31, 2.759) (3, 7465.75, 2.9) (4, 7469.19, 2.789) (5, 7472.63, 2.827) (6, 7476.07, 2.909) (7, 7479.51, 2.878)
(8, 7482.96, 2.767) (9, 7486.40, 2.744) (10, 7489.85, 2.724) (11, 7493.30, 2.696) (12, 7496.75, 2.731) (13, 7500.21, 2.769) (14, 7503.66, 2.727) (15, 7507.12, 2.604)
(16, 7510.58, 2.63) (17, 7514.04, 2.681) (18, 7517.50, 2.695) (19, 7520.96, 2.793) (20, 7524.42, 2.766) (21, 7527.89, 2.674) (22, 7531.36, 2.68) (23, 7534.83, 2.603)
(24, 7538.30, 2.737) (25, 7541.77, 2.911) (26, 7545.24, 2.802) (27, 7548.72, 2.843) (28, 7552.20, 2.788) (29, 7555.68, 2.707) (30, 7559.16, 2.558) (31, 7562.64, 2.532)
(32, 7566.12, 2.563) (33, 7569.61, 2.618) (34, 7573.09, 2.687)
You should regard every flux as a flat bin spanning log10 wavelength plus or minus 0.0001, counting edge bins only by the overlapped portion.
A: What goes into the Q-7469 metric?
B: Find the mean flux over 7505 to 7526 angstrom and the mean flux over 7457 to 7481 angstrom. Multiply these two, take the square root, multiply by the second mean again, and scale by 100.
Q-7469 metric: 776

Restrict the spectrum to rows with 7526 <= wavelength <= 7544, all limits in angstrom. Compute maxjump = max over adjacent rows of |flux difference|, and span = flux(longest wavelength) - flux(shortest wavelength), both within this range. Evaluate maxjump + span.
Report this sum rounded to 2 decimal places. 0.41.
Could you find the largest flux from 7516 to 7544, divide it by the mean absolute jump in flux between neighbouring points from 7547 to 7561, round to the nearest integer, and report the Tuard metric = 31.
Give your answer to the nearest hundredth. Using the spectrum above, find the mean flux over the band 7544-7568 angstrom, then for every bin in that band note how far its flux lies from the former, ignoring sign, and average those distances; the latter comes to 0.11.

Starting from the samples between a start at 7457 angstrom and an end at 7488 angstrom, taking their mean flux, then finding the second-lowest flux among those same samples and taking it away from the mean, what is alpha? 0.059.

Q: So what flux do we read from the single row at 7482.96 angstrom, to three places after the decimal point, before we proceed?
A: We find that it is 2.767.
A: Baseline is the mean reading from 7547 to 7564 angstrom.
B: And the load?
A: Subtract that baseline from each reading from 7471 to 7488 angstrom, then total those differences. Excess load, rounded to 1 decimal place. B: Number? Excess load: 0.7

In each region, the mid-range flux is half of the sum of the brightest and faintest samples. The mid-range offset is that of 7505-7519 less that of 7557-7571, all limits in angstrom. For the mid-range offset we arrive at 0.07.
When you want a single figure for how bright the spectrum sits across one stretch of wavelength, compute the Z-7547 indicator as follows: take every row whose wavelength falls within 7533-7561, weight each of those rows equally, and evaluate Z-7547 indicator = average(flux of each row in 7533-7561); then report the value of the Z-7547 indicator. 2.74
